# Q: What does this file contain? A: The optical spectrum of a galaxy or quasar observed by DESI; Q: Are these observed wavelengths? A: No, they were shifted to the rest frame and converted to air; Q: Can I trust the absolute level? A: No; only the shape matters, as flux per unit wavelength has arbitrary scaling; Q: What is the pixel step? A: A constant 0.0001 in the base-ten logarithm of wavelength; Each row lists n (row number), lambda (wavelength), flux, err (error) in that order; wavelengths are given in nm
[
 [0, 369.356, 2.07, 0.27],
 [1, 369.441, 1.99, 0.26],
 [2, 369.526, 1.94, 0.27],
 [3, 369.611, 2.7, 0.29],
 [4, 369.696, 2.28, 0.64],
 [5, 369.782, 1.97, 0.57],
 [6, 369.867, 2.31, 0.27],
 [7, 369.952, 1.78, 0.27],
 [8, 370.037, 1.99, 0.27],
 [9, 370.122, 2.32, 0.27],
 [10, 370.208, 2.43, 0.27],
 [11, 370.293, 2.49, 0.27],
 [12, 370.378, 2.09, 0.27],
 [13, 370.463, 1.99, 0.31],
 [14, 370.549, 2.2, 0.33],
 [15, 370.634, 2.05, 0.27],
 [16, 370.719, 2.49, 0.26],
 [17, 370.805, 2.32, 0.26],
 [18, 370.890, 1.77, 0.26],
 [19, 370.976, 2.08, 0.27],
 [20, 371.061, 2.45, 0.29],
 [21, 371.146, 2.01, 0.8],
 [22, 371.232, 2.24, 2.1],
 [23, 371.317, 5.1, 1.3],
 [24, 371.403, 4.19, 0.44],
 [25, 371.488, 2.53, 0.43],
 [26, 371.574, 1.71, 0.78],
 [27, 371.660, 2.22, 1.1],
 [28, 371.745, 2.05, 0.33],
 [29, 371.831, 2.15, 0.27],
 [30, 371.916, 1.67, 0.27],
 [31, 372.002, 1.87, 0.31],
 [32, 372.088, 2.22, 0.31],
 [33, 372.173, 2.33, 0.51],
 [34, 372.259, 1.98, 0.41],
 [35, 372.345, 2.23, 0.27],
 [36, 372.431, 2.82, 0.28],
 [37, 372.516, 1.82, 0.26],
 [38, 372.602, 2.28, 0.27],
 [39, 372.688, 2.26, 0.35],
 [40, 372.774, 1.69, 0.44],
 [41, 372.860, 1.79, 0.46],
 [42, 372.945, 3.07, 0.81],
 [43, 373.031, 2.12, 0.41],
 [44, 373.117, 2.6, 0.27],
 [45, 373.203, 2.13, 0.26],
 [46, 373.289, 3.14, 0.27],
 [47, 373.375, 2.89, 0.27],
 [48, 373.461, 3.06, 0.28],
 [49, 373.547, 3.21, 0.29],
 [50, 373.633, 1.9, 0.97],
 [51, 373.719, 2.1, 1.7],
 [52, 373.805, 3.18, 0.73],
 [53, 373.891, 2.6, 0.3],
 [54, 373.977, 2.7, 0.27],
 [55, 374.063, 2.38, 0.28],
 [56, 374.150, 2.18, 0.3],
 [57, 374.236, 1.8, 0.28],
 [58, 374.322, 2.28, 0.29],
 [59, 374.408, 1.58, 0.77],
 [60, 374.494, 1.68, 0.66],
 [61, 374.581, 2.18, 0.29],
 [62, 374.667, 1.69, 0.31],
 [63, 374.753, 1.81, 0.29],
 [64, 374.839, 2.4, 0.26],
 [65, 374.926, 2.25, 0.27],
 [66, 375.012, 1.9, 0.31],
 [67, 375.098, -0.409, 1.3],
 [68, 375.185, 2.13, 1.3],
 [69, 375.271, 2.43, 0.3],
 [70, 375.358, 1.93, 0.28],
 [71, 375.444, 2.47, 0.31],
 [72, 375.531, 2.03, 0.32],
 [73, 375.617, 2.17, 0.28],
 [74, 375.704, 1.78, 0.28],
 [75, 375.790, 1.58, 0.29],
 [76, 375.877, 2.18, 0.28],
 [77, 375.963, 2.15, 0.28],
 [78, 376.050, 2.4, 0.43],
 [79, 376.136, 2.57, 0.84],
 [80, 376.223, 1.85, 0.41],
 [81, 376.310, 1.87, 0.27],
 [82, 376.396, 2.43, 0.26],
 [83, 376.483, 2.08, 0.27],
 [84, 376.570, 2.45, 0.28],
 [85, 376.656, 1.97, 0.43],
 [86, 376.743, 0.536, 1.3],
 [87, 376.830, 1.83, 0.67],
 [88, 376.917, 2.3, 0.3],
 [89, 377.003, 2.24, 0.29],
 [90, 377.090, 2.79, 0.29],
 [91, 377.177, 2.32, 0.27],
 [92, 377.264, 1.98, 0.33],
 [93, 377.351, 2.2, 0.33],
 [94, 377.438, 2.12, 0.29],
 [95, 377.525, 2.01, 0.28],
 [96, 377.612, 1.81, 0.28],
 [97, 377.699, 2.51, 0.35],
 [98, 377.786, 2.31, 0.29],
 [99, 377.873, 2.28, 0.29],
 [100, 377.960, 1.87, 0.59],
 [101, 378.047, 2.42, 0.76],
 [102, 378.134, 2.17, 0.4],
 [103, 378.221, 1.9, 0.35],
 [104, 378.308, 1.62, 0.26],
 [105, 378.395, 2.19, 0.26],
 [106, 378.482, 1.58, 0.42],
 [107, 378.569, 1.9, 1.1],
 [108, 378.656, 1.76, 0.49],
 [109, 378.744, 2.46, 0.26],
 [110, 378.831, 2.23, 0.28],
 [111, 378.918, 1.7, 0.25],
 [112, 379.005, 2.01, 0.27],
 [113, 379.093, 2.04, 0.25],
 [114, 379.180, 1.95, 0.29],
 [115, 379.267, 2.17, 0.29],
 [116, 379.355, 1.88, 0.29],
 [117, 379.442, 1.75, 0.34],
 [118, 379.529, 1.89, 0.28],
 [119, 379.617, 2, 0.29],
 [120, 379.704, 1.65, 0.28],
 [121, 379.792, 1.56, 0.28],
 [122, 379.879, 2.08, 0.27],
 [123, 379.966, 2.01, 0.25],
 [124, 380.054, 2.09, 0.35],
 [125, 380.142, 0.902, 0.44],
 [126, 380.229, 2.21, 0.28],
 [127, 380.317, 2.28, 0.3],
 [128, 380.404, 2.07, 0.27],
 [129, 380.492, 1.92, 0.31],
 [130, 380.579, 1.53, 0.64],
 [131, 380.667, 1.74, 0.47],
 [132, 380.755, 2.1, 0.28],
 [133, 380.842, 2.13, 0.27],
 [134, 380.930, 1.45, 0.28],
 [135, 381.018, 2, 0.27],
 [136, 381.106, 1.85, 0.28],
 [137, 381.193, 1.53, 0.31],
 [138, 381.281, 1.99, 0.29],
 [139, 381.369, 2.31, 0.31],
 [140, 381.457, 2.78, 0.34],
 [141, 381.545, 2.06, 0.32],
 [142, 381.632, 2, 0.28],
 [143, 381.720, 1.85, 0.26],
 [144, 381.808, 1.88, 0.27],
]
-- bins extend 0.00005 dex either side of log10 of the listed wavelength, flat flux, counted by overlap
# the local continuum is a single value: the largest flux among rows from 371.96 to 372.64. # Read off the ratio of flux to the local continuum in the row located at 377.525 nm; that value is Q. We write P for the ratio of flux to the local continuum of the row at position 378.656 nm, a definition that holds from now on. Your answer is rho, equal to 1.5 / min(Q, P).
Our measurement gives 2.40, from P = 0.62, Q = 0.71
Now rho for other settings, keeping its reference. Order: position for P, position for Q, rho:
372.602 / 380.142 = 4.69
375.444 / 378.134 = 1.95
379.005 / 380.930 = 2.92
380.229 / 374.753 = 2.34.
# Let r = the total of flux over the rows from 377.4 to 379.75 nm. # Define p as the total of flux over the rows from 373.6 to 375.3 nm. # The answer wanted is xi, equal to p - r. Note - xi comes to -13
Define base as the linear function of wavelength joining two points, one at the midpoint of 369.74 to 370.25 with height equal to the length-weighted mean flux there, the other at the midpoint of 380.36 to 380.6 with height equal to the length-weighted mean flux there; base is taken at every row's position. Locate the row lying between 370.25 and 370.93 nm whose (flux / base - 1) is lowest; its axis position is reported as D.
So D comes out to 370.890 nm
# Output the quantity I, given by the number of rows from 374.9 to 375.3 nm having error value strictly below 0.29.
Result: 1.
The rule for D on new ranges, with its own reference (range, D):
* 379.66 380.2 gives 380.142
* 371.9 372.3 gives 371.916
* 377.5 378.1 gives 377.612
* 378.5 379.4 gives 378.918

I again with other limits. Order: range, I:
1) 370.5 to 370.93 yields 4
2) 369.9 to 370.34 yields 5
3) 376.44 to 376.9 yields 2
